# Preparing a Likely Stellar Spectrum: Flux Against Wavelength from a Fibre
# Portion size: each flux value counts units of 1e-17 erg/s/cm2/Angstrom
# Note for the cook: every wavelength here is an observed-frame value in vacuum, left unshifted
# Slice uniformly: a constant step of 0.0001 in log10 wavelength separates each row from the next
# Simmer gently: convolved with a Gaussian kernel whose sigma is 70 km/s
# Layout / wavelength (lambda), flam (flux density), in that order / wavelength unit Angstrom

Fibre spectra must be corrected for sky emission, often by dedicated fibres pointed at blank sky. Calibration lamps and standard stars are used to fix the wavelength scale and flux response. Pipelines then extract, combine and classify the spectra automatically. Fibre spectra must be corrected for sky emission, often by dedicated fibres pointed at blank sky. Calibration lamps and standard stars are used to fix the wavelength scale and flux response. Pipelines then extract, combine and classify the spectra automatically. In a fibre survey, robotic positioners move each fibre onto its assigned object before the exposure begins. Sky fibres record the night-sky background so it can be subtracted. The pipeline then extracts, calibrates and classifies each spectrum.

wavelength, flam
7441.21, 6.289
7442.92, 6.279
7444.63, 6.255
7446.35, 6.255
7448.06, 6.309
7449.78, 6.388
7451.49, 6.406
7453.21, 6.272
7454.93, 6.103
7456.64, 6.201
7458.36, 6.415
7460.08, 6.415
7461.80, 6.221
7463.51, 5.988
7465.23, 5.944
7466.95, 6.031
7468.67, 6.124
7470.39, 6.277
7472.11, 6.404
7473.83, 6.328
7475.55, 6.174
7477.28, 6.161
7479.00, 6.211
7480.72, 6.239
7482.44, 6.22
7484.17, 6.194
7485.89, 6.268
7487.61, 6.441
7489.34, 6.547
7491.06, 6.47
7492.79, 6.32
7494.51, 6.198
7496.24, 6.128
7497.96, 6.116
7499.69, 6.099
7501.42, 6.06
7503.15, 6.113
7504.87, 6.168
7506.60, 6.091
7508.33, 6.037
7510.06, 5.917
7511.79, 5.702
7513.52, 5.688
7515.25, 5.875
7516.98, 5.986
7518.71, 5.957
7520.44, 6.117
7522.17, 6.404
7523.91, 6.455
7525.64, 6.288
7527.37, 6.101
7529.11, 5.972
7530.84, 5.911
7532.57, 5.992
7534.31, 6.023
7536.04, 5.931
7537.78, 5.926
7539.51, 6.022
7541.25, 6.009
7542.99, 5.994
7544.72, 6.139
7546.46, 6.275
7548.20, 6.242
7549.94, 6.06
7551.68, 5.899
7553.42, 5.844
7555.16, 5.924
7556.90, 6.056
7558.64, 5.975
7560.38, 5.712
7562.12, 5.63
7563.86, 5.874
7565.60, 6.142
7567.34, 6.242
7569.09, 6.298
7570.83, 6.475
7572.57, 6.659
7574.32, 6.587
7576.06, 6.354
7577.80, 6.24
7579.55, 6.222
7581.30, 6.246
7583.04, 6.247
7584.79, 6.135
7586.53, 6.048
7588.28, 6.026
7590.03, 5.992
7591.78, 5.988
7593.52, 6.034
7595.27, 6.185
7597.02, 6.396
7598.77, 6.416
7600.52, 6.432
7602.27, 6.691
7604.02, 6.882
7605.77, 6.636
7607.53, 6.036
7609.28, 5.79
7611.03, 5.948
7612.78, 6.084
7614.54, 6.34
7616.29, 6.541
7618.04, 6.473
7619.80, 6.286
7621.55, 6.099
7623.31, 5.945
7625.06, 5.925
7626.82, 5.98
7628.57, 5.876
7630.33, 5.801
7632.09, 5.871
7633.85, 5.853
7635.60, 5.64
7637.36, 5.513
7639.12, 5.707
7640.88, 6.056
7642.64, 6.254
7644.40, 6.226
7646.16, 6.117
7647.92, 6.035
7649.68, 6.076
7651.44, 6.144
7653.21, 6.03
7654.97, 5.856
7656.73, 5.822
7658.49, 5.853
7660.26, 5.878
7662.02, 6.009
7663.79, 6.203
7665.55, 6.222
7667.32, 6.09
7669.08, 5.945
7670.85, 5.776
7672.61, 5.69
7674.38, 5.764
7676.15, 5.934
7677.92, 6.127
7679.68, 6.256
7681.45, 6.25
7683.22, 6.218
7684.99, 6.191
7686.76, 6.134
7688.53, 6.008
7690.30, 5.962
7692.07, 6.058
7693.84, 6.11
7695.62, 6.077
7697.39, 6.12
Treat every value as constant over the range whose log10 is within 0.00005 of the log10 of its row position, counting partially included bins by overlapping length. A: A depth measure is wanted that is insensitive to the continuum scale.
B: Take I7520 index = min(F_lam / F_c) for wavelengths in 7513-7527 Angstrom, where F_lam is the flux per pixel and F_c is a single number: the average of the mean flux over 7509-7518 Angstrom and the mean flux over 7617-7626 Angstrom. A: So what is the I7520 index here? 0.95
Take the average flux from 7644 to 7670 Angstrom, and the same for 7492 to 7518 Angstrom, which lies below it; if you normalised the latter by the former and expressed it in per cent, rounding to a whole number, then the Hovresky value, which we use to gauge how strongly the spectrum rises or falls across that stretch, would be 100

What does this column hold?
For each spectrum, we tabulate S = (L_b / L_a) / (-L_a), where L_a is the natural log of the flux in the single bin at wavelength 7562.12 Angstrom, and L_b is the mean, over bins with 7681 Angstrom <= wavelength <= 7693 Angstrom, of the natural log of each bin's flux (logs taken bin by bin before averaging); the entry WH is -0.61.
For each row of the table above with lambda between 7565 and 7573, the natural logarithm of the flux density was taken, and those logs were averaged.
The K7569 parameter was 1.85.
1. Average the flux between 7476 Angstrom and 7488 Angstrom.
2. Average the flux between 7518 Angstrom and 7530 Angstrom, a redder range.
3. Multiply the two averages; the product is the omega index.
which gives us 38.6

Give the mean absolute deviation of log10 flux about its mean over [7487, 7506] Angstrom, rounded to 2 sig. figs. 0.010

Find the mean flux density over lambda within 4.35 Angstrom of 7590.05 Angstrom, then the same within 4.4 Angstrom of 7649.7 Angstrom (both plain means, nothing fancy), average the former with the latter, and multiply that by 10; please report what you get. 60.5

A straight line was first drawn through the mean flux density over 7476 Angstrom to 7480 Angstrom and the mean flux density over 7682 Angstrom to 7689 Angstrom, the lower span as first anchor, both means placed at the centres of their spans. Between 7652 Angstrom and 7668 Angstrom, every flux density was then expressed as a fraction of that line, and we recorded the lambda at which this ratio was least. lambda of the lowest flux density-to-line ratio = 7656.73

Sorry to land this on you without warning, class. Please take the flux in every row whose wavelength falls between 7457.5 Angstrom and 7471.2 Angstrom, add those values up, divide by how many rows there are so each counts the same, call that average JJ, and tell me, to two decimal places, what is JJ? 6.18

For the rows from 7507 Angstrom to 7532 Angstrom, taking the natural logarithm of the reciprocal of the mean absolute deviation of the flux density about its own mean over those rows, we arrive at 1.7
